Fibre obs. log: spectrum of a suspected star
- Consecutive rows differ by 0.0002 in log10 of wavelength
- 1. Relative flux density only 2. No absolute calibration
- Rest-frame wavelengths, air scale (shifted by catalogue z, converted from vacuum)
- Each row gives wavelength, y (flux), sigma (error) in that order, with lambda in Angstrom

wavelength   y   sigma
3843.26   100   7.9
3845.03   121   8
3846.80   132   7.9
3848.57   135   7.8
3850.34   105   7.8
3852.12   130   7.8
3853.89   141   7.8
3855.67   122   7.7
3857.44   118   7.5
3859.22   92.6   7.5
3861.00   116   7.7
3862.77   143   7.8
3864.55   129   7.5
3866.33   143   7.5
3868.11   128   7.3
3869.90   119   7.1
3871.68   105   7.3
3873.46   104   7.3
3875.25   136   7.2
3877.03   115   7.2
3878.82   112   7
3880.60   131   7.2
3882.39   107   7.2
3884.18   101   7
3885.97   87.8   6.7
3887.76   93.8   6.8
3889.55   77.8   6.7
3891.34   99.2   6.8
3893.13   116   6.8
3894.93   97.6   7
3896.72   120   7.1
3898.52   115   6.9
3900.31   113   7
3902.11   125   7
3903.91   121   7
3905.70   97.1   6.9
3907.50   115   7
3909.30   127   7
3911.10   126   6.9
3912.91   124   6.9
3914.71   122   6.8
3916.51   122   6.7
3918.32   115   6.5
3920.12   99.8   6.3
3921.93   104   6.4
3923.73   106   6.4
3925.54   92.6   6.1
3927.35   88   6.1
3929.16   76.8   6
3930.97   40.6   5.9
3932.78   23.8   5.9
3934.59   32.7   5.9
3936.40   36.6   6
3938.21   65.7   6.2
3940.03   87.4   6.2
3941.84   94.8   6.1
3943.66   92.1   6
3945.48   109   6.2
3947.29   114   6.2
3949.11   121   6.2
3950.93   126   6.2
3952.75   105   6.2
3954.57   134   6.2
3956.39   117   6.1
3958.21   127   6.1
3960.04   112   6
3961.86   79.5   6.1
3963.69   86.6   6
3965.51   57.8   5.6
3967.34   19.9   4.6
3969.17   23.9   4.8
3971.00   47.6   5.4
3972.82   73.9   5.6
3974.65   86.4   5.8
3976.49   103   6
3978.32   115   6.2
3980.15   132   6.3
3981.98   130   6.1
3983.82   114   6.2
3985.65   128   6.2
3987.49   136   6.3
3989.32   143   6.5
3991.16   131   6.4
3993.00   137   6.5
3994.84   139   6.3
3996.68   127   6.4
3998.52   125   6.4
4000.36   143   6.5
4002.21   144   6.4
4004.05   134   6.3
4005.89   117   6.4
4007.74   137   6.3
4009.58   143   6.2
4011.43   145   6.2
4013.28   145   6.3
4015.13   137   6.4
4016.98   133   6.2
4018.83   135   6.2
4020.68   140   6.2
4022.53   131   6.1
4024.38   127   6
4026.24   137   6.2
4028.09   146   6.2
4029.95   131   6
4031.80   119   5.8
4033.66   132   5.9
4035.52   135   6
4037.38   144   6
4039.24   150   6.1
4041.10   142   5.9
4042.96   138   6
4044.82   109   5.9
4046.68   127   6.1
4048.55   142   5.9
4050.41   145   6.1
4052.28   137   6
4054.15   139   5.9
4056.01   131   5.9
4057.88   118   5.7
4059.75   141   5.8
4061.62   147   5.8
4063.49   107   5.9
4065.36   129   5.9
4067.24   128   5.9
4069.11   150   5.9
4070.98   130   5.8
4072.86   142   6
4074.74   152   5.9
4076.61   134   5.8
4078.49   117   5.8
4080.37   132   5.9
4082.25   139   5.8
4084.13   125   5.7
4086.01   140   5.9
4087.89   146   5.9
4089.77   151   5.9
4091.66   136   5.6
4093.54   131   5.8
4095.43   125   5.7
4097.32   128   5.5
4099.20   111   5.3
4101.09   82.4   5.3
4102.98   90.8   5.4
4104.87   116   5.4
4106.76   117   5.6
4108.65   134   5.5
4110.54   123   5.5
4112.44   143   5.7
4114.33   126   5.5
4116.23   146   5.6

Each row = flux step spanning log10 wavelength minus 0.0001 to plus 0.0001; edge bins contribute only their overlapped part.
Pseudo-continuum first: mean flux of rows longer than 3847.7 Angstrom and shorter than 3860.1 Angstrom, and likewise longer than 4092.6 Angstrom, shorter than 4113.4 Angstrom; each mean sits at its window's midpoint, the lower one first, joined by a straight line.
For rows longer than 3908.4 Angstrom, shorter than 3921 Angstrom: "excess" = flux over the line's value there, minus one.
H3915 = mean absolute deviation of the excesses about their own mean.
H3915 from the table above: 0.06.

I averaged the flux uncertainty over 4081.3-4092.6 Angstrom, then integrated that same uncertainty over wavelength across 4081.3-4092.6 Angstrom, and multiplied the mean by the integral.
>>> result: 380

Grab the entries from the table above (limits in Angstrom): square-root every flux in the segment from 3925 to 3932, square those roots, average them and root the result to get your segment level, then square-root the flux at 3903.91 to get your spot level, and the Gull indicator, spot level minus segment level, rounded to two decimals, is 2.37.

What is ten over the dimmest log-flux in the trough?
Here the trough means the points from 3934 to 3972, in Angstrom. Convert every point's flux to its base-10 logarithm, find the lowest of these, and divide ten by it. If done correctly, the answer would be 7.7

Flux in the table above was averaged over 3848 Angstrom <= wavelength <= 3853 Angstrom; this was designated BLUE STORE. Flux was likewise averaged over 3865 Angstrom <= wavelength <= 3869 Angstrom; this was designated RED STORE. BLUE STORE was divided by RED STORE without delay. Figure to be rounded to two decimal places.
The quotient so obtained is 0.91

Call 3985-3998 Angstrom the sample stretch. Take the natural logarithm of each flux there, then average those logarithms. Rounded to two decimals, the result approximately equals 4.90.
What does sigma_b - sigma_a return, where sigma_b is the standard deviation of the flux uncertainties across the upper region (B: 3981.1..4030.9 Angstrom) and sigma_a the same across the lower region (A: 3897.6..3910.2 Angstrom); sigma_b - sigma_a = 0.09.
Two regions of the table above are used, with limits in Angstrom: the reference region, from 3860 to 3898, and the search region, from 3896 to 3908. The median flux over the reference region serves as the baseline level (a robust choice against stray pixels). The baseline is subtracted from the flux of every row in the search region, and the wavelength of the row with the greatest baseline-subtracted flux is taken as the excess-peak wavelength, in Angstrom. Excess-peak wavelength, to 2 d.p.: 3902.11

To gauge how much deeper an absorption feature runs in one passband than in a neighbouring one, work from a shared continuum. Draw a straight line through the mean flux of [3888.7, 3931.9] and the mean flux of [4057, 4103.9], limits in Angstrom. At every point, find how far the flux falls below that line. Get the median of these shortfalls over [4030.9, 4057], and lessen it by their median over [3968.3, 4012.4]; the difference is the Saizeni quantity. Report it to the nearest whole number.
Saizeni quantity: 2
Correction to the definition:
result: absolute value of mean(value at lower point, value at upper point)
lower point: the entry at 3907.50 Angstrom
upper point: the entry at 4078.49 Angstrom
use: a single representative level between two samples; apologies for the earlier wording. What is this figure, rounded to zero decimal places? 116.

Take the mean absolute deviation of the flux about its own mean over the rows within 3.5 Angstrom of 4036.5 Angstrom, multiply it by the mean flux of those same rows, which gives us 947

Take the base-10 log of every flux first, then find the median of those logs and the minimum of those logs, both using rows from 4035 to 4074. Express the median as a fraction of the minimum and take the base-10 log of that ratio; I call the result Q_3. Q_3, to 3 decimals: 0.023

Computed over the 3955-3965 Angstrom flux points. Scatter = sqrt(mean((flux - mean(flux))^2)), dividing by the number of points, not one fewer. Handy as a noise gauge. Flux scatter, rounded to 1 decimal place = 18.2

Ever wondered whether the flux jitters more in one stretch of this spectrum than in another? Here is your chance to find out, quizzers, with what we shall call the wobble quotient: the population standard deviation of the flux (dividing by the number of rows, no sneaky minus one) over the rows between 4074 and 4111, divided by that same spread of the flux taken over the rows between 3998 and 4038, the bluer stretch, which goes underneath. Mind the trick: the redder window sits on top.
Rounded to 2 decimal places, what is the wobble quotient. 2.14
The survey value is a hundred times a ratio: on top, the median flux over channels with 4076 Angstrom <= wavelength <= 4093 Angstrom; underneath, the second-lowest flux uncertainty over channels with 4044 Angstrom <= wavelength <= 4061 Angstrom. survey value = 2345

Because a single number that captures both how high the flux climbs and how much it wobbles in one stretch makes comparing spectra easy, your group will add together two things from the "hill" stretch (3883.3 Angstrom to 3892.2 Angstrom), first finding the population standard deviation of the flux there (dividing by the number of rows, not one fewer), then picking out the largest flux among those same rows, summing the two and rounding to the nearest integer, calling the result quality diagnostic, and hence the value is 109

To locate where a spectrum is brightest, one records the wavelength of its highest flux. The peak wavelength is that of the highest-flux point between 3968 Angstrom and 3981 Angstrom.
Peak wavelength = 3980.15 Angstrom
